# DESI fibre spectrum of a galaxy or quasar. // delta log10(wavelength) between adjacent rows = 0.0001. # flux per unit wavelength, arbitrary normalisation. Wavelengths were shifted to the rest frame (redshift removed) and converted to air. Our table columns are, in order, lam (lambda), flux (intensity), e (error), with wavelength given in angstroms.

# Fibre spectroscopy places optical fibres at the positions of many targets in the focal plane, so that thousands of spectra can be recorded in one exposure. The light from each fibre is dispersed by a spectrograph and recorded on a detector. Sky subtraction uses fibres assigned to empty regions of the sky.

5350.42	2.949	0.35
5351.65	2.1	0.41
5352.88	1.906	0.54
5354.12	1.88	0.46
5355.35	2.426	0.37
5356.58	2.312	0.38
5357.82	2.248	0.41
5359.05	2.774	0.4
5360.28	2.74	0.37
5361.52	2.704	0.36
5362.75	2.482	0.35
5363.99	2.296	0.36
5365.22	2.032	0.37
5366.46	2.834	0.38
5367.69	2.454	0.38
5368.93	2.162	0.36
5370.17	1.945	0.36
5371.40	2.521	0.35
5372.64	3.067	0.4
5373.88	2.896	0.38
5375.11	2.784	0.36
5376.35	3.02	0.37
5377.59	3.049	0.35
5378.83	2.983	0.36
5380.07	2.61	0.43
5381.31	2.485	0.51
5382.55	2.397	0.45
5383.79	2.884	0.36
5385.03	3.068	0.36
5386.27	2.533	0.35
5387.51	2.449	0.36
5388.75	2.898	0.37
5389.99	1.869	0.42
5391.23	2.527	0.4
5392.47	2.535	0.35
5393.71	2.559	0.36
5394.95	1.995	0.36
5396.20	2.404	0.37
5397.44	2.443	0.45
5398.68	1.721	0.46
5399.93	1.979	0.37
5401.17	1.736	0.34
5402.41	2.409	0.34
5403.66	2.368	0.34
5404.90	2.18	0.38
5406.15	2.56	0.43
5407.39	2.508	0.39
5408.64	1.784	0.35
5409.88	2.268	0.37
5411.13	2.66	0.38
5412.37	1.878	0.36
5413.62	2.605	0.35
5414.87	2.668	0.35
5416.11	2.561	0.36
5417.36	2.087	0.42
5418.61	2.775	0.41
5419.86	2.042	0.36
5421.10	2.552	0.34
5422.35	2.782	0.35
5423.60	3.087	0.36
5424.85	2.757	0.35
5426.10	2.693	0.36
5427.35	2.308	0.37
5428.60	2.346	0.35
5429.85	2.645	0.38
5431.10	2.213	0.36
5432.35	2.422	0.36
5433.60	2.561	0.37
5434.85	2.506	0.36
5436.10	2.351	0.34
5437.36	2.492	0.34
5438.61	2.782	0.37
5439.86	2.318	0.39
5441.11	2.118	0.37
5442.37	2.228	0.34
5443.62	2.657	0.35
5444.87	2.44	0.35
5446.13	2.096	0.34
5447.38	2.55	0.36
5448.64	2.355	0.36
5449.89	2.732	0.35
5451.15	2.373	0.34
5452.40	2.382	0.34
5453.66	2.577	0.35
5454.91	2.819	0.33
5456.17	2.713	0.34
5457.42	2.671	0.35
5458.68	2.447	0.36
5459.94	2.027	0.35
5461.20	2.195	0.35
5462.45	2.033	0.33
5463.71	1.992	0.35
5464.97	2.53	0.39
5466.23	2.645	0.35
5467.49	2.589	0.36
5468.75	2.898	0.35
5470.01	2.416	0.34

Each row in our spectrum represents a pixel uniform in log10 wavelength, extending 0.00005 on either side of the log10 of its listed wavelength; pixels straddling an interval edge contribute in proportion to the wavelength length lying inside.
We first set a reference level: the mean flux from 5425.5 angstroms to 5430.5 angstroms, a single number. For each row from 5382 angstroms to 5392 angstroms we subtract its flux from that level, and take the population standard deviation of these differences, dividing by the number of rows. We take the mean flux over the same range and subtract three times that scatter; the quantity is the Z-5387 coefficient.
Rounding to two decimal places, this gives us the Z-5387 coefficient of 1.52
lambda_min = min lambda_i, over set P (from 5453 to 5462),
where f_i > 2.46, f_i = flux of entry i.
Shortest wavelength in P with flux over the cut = 5453.66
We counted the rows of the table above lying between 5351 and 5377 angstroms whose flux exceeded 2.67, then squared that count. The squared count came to 64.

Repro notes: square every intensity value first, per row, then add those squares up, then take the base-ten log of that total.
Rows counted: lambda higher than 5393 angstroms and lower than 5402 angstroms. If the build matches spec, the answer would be 1.51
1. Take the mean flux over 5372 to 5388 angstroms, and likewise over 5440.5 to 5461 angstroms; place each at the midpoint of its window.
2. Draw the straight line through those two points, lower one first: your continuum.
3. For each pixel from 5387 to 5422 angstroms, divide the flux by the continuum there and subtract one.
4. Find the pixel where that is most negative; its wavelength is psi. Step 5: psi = 5398.68 angstroms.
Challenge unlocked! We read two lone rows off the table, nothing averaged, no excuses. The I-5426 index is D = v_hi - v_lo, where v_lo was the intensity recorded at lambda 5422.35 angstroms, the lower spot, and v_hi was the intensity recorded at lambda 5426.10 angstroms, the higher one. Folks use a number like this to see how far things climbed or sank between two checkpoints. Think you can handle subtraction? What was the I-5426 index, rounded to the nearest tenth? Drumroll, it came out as -0.1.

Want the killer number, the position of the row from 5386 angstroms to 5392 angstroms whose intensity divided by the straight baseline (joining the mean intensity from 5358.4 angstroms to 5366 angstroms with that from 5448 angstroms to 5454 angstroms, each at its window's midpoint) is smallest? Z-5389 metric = 5389.99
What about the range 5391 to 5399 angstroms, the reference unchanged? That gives 5398.68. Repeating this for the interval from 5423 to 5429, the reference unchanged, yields 5427.35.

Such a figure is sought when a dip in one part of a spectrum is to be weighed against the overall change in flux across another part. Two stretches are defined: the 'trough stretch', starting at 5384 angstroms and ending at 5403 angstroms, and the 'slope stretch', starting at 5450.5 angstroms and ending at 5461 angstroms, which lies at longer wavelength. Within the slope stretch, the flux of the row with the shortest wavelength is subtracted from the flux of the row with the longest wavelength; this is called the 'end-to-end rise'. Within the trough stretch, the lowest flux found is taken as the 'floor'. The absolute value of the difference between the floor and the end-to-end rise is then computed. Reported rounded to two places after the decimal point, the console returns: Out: 2.07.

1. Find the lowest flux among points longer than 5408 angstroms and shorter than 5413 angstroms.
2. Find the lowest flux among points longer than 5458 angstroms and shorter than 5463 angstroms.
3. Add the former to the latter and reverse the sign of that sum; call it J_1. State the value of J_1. -3.8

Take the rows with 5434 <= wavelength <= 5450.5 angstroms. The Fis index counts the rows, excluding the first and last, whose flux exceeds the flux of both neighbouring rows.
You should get 3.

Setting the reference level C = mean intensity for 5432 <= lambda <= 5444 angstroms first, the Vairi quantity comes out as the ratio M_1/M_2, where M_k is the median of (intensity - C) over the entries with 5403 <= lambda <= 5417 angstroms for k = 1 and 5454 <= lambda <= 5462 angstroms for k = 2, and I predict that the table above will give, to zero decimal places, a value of 1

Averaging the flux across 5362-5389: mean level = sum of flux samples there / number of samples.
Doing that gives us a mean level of 2.63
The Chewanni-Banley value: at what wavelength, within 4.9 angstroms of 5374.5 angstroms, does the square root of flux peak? 5372.64 angstroms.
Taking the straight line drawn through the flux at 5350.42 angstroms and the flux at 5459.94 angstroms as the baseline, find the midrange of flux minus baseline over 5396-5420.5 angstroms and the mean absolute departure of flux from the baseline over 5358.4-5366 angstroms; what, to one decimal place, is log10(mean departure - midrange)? -0.3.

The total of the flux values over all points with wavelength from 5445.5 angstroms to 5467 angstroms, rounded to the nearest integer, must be 41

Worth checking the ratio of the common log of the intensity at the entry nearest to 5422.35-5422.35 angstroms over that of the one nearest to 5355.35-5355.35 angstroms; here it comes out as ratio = 1.15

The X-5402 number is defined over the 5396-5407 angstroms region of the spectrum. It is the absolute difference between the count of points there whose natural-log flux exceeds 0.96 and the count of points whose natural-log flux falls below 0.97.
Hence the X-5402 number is 9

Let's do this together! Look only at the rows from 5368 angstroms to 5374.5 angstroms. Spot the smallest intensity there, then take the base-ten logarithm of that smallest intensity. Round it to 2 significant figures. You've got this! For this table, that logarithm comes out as 0.29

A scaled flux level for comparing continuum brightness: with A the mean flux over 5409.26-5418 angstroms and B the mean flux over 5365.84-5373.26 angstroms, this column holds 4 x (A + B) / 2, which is 9.8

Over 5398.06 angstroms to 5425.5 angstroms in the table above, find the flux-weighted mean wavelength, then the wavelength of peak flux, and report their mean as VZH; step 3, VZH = 5418.1 angstroms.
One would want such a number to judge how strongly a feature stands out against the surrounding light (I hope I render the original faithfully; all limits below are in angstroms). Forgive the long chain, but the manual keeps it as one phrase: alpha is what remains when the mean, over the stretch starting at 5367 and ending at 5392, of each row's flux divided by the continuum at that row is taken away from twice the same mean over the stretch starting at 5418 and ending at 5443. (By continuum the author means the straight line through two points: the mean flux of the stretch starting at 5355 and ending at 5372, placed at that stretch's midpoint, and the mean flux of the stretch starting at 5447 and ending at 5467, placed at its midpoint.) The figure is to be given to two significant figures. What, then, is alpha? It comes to 0.97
